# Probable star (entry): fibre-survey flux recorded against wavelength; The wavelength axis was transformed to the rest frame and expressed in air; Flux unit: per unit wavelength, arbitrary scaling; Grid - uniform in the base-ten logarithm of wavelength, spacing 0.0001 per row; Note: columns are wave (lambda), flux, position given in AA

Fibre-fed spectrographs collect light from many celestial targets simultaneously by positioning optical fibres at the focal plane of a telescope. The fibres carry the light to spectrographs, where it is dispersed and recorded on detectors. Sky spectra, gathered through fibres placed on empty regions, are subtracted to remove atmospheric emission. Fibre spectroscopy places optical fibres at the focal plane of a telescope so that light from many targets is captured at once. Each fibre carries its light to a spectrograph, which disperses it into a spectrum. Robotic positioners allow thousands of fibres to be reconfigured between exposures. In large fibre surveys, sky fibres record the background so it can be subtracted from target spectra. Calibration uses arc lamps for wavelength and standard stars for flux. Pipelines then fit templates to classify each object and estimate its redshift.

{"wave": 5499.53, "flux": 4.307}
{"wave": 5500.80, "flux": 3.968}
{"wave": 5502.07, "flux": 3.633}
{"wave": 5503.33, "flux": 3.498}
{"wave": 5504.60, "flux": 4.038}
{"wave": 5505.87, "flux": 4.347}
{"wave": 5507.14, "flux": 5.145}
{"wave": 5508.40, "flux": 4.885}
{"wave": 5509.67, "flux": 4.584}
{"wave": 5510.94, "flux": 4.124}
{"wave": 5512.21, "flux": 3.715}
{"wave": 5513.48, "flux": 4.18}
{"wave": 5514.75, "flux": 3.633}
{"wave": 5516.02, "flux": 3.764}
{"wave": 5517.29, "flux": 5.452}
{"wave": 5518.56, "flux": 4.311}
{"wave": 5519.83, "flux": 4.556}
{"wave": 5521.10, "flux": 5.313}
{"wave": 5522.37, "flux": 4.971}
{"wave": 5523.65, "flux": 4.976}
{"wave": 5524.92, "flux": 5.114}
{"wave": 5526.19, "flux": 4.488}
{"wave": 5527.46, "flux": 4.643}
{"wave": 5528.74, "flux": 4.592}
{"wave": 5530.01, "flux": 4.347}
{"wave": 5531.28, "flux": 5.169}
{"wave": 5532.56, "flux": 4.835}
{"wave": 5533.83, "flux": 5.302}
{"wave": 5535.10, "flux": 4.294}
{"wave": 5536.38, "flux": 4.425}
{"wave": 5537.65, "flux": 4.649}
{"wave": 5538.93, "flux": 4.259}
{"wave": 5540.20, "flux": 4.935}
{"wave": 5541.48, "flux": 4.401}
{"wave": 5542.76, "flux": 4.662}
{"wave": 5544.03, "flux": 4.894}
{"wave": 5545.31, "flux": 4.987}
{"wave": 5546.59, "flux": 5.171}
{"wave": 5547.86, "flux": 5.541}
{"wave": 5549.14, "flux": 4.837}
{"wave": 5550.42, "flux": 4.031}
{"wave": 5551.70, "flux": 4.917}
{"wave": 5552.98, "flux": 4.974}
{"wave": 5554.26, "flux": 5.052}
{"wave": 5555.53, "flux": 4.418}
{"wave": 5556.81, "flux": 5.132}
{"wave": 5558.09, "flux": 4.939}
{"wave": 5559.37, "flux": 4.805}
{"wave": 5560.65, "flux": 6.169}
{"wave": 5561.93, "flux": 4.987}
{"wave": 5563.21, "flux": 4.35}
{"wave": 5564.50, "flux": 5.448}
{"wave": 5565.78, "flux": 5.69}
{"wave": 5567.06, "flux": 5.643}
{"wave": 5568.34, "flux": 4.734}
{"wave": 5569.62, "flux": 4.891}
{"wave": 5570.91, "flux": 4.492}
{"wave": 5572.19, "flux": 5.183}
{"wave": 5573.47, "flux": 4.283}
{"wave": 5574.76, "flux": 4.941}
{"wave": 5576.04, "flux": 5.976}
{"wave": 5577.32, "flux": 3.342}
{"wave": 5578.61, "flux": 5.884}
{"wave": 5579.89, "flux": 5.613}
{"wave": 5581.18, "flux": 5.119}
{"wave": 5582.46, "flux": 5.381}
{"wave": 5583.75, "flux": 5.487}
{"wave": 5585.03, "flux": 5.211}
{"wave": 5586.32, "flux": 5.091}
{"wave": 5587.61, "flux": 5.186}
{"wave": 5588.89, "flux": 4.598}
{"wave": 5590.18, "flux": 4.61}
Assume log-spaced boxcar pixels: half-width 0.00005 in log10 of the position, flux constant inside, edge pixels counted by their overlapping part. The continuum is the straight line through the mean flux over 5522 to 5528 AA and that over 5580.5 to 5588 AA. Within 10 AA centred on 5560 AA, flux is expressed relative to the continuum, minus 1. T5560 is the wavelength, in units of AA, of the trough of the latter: 5563.21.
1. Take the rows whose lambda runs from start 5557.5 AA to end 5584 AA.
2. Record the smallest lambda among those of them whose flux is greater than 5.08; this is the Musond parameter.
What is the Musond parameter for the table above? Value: 5560.65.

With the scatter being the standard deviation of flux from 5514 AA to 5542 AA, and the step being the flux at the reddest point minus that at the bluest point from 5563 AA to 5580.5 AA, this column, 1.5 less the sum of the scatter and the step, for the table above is -0.2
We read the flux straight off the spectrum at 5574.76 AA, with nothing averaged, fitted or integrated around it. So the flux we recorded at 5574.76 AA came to 4.941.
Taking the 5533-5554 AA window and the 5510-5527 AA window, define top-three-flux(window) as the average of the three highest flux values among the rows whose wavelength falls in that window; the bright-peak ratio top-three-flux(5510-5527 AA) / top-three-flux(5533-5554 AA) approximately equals 0.992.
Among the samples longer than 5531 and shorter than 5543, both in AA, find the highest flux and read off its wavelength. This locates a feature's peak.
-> 5533.83 AA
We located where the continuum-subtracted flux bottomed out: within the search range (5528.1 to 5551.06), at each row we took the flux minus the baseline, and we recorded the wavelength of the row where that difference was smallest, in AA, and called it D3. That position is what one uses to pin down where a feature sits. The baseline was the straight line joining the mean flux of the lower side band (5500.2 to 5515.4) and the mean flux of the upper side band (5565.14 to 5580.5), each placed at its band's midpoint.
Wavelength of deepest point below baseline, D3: 5550.42 AA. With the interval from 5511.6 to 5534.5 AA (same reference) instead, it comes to 5514.75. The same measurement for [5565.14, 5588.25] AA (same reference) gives 5577.32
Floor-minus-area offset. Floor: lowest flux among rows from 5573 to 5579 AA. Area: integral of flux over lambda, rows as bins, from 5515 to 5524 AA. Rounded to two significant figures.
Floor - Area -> -39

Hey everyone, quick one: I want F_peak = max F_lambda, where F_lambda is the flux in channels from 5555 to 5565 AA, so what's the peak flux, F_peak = 6.169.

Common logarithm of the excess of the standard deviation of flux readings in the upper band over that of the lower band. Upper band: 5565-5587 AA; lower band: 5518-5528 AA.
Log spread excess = -0.51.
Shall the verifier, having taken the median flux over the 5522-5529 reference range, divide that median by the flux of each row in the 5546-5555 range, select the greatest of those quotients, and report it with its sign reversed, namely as -1.193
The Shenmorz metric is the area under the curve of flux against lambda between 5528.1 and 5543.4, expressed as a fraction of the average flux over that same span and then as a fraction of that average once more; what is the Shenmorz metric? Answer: 3.3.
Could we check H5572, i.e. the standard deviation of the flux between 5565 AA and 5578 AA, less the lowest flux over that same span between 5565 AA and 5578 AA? -2.6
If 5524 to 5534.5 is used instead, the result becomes -4.0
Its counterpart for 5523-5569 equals -3.6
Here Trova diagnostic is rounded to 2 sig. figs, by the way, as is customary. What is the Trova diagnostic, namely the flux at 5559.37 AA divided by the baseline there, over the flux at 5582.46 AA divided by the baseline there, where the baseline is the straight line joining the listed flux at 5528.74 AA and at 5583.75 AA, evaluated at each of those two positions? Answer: 0.96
